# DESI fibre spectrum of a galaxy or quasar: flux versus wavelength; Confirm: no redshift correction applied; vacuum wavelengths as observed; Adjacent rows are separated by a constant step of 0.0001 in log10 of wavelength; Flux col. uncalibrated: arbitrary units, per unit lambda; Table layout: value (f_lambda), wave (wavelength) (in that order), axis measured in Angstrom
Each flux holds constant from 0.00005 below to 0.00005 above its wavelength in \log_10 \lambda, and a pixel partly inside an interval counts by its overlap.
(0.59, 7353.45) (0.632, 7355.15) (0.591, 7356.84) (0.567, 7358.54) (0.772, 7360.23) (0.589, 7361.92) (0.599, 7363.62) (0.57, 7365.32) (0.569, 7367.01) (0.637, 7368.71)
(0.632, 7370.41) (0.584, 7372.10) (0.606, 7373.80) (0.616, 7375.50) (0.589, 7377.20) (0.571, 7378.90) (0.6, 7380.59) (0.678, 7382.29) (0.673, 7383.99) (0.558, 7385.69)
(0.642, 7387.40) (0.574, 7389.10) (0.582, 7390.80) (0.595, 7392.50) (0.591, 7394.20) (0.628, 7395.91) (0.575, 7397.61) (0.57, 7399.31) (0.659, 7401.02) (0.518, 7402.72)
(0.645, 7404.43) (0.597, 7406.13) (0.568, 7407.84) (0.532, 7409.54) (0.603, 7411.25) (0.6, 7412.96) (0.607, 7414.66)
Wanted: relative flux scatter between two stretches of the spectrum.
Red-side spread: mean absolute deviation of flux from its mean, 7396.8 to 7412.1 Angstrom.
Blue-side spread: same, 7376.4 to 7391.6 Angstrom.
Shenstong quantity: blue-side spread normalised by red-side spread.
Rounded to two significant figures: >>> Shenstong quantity 1.0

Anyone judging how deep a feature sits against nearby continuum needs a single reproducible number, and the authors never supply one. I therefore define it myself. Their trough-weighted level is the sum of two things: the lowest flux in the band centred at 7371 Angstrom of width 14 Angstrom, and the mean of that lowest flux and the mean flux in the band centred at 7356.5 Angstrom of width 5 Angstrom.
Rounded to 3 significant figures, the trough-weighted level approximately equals 1.15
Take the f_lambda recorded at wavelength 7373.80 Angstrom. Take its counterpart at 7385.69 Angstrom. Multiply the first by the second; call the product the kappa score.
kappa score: 0.338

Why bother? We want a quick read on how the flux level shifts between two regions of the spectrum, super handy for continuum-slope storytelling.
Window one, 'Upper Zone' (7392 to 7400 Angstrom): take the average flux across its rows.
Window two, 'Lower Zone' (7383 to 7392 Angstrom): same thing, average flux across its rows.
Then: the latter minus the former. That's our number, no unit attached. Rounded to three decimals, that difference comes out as 0.014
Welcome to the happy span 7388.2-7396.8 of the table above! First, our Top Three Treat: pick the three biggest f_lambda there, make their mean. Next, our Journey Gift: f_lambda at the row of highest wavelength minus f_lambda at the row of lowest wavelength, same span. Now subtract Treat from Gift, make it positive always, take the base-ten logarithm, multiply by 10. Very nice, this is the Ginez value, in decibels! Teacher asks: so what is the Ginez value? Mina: -2.59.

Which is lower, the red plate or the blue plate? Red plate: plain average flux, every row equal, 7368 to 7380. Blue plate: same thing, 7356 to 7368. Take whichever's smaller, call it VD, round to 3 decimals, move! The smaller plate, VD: 0.605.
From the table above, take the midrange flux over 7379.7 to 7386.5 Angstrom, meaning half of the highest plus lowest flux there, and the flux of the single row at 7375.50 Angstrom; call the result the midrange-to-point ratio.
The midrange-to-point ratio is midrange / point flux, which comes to 1.00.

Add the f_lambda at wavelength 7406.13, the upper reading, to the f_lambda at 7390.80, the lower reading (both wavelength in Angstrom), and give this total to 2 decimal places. 1.18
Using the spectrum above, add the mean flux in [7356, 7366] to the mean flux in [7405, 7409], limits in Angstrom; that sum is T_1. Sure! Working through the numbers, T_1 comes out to 1.20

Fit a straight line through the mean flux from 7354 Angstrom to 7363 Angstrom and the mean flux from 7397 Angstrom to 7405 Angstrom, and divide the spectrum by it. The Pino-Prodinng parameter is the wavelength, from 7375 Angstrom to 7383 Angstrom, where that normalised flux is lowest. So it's 7378.90 Angstrom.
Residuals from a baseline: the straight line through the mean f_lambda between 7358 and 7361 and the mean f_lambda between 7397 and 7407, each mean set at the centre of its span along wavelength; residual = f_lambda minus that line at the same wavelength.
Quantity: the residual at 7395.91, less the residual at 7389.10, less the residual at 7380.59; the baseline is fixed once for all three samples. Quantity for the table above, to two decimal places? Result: 0.10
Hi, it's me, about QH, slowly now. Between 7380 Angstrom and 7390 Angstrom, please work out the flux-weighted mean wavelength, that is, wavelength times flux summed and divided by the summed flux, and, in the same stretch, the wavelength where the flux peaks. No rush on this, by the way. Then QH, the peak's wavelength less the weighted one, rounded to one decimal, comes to -2.5 Angstrom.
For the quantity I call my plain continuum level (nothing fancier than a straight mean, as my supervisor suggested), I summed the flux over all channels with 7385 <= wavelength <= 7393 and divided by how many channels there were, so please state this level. 0.590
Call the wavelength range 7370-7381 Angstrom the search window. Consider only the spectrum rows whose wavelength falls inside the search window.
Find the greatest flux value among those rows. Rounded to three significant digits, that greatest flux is 0.632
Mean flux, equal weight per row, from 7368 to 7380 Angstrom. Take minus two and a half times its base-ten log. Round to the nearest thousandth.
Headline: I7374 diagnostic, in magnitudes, 0.546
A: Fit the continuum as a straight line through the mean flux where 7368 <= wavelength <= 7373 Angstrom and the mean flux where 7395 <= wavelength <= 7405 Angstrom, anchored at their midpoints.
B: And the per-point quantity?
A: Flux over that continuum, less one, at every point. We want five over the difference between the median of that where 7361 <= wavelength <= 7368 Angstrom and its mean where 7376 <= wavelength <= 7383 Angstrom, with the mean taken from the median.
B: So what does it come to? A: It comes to -78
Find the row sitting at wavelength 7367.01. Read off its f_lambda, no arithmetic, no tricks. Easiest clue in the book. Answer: 0.569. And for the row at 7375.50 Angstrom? 0.616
